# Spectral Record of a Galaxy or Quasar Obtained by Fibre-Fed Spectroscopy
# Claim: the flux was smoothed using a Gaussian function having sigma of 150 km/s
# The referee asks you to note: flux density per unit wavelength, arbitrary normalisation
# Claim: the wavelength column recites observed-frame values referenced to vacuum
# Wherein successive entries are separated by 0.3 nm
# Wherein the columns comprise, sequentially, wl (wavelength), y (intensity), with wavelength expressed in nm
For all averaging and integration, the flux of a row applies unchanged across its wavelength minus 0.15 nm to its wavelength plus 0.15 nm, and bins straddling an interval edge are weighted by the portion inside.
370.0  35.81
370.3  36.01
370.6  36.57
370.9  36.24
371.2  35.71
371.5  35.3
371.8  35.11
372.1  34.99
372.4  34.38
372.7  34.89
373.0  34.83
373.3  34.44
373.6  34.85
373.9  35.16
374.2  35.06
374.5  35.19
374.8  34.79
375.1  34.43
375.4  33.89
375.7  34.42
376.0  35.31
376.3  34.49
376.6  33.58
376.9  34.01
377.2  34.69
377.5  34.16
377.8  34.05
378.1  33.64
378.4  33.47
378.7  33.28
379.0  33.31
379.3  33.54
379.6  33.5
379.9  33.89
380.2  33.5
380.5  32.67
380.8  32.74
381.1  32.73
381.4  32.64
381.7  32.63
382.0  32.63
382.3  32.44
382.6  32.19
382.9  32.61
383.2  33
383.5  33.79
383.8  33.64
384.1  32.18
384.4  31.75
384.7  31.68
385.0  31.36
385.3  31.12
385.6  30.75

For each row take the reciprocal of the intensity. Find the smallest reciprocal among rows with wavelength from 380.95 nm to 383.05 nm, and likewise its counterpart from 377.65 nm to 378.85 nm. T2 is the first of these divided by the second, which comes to 1.04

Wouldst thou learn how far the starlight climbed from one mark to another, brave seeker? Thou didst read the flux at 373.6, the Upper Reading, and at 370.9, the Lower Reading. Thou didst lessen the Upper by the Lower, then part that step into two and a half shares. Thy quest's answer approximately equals -0.56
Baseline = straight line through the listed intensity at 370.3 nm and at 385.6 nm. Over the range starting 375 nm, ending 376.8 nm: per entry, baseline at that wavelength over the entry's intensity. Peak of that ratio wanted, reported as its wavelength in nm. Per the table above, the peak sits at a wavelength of 375.4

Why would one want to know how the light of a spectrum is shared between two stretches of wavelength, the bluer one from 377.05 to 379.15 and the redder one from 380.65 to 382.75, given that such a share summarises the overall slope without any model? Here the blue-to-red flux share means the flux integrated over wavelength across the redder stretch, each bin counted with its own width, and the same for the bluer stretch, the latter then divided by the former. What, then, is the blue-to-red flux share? 1.038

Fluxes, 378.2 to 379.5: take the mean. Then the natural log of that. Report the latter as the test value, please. 3.51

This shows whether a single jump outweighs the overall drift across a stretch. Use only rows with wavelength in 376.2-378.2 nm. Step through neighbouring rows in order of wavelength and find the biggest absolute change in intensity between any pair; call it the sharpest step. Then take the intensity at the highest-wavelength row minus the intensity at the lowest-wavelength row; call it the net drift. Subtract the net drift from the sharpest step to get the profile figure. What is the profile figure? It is 1.8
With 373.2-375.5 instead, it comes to 1.1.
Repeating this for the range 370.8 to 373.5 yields 2.4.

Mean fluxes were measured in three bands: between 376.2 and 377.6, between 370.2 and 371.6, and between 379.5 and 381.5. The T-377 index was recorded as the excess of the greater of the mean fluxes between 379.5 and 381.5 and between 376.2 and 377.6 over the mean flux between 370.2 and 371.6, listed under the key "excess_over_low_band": -1.8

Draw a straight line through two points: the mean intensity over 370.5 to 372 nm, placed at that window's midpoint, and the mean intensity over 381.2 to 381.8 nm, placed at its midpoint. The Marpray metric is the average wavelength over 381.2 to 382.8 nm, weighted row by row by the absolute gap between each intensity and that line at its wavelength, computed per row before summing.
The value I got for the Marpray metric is 382.13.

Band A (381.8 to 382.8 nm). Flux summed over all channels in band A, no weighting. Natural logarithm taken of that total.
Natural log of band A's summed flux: 4.58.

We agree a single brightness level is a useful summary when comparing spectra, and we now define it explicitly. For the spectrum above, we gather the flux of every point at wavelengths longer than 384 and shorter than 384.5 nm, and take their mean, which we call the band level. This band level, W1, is 32.0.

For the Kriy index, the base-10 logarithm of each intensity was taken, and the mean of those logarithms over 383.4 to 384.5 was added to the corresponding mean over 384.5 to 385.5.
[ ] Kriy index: 3.013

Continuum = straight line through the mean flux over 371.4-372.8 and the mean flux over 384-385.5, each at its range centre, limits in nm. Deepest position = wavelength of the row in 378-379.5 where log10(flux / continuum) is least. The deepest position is 378.7 nm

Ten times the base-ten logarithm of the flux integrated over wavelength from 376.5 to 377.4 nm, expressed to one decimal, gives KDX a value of 14.9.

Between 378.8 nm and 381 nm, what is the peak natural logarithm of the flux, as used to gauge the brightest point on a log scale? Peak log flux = 3.52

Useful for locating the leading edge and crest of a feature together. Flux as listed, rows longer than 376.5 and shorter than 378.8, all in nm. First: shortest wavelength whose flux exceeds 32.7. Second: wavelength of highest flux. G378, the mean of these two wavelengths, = 376.90 nm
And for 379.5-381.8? 379.75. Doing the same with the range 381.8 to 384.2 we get 383.35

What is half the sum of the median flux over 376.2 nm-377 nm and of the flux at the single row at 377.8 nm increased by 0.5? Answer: 34.3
